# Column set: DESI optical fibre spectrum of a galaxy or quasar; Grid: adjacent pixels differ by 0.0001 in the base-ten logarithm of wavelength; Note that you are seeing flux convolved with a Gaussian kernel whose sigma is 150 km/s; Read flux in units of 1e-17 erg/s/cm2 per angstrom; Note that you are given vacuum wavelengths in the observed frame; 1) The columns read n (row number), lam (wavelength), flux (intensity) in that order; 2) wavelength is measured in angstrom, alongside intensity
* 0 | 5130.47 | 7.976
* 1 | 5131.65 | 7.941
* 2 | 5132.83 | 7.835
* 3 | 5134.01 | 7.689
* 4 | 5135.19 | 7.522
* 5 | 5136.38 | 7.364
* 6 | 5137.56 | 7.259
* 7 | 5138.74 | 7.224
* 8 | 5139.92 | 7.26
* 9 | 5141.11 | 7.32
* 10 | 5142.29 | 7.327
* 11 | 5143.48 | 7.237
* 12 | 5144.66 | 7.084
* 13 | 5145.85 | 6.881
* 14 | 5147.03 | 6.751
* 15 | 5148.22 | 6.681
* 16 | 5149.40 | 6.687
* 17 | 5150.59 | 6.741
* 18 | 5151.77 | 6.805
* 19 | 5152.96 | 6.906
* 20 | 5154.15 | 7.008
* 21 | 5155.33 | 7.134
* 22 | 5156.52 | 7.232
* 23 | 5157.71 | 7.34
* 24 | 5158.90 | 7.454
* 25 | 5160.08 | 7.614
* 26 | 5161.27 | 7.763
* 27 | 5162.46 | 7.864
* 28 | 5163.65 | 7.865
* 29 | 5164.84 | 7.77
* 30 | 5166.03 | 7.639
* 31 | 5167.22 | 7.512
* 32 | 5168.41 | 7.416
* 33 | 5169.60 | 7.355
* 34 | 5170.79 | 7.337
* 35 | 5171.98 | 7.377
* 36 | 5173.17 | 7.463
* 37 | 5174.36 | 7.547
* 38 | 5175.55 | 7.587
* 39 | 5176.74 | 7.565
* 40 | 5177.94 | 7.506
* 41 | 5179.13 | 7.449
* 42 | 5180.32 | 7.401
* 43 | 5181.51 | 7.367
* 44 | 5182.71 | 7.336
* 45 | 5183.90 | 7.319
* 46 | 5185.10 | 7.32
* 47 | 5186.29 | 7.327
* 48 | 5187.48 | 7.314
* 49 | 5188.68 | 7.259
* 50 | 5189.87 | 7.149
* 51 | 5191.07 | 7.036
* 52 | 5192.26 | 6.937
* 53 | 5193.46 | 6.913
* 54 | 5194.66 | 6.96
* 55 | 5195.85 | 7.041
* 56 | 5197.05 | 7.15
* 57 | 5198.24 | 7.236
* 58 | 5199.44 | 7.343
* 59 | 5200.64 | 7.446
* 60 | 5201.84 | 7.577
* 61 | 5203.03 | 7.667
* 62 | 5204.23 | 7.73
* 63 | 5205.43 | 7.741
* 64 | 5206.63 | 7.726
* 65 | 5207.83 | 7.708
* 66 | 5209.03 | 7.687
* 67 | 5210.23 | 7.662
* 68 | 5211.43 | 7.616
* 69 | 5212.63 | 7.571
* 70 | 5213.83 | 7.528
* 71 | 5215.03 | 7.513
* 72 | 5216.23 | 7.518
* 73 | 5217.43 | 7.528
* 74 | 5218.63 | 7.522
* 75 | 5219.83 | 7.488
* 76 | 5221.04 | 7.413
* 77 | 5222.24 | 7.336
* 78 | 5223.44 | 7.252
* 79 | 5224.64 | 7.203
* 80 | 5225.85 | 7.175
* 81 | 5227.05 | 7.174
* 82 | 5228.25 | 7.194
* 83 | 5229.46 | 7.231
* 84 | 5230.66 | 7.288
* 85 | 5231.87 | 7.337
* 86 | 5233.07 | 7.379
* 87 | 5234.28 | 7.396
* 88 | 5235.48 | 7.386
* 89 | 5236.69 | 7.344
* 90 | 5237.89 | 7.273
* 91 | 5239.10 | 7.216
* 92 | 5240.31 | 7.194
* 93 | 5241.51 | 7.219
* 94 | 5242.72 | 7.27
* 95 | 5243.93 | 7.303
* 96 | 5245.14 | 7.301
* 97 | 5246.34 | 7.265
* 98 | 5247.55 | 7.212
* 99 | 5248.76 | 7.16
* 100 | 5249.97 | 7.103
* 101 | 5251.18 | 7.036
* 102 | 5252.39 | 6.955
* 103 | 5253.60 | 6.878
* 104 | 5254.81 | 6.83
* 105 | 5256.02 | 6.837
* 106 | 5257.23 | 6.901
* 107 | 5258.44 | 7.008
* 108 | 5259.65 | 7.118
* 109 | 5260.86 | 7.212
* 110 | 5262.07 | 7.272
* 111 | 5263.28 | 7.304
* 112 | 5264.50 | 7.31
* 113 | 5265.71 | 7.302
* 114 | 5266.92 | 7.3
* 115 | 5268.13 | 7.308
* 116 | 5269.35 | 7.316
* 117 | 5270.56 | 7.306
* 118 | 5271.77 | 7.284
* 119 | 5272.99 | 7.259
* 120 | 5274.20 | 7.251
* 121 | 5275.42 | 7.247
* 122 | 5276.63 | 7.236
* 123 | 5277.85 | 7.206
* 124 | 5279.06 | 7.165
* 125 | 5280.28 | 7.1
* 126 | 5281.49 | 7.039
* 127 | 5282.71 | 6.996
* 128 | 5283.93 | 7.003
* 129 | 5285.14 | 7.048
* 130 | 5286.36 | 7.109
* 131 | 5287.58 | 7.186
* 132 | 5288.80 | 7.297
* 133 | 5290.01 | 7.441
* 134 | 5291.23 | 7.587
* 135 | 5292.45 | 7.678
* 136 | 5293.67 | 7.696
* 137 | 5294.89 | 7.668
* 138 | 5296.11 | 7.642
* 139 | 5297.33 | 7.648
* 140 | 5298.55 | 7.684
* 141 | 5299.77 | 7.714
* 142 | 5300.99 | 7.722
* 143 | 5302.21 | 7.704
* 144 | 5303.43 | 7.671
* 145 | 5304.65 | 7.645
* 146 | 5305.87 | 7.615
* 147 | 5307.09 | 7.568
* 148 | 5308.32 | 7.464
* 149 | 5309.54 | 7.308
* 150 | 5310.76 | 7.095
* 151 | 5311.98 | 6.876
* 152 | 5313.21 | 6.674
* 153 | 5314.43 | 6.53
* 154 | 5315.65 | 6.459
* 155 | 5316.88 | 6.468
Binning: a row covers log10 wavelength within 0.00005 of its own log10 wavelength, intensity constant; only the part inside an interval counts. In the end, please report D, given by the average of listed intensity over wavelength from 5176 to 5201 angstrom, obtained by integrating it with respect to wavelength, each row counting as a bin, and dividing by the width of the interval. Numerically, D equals 7.25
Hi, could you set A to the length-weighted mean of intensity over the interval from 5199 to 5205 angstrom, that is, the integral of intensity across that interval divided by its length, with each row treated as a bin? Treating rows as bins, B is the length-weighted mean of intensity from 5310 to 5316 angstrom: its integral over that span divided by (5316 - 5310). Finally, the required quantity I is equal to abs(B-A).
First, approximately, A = 7.56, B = 6.8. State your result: 0.80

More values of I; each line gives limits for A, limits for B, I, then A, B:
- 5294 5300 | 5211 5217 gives 0.12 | 7.67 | 7.6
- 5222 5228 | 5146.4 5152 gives 0.49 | 7.23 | 6.7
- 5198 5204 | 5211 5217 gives 0.07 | 7.48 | 7.6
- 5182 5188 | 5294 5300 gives 0.34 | 7.32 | 7.7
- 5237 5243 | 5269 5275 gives 0.04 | 7.24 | 7.3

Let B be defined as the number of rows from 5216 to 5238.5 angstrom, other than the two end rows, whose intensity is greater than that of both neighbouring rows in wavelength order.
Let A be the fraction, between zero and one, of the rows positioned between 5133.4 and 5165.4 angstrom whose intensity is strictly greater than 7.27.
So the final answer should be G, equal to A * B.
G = 0.9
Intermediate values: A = 0.4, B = 2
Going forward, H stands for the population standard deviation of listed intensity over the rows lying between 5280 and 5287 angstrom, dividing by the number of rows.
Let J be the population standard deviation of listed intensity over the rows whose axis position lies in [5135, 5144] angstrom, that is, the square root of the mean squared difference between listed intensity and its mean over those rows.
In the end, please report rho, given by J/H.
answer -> 2.1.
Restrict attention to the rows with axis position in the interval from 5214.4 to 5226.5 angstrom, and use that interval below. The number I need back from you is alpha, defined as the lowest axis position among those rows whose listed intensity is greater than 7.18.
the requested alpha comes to 5215.03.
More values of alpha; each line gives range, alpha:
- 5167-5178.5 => 5167.22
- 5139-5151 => 5139.92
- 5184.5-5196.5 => 5185.10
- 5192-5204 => 5198.24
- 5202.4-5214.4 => 5203.03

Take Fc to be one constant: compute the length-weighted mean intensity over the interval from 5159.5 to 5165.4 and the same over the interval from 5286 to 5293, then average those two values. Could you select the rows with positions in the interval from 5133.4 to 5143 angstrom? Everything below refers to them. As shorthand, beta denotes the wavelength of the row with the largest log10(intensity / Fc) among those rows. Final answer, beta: 5134.01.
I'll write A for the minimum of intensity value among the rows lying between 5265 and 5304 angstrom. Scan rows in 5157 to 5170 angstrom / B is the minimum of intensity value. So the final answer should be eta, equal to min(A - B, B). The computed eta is -0.34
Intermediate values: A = 6.996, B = 7.34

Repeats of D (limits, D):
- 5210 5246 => 7.36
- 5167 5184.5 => 7.43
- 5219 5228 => 7.30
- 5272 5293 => 7.22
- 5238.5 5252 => 7.20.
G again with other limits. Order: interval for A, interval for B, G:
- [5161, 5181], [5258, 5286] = 2.0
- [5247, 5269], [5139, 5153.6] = 0.3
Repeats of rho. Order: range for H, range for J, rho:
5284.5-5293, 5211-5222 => 0.2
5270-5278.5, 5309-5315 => 9.3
